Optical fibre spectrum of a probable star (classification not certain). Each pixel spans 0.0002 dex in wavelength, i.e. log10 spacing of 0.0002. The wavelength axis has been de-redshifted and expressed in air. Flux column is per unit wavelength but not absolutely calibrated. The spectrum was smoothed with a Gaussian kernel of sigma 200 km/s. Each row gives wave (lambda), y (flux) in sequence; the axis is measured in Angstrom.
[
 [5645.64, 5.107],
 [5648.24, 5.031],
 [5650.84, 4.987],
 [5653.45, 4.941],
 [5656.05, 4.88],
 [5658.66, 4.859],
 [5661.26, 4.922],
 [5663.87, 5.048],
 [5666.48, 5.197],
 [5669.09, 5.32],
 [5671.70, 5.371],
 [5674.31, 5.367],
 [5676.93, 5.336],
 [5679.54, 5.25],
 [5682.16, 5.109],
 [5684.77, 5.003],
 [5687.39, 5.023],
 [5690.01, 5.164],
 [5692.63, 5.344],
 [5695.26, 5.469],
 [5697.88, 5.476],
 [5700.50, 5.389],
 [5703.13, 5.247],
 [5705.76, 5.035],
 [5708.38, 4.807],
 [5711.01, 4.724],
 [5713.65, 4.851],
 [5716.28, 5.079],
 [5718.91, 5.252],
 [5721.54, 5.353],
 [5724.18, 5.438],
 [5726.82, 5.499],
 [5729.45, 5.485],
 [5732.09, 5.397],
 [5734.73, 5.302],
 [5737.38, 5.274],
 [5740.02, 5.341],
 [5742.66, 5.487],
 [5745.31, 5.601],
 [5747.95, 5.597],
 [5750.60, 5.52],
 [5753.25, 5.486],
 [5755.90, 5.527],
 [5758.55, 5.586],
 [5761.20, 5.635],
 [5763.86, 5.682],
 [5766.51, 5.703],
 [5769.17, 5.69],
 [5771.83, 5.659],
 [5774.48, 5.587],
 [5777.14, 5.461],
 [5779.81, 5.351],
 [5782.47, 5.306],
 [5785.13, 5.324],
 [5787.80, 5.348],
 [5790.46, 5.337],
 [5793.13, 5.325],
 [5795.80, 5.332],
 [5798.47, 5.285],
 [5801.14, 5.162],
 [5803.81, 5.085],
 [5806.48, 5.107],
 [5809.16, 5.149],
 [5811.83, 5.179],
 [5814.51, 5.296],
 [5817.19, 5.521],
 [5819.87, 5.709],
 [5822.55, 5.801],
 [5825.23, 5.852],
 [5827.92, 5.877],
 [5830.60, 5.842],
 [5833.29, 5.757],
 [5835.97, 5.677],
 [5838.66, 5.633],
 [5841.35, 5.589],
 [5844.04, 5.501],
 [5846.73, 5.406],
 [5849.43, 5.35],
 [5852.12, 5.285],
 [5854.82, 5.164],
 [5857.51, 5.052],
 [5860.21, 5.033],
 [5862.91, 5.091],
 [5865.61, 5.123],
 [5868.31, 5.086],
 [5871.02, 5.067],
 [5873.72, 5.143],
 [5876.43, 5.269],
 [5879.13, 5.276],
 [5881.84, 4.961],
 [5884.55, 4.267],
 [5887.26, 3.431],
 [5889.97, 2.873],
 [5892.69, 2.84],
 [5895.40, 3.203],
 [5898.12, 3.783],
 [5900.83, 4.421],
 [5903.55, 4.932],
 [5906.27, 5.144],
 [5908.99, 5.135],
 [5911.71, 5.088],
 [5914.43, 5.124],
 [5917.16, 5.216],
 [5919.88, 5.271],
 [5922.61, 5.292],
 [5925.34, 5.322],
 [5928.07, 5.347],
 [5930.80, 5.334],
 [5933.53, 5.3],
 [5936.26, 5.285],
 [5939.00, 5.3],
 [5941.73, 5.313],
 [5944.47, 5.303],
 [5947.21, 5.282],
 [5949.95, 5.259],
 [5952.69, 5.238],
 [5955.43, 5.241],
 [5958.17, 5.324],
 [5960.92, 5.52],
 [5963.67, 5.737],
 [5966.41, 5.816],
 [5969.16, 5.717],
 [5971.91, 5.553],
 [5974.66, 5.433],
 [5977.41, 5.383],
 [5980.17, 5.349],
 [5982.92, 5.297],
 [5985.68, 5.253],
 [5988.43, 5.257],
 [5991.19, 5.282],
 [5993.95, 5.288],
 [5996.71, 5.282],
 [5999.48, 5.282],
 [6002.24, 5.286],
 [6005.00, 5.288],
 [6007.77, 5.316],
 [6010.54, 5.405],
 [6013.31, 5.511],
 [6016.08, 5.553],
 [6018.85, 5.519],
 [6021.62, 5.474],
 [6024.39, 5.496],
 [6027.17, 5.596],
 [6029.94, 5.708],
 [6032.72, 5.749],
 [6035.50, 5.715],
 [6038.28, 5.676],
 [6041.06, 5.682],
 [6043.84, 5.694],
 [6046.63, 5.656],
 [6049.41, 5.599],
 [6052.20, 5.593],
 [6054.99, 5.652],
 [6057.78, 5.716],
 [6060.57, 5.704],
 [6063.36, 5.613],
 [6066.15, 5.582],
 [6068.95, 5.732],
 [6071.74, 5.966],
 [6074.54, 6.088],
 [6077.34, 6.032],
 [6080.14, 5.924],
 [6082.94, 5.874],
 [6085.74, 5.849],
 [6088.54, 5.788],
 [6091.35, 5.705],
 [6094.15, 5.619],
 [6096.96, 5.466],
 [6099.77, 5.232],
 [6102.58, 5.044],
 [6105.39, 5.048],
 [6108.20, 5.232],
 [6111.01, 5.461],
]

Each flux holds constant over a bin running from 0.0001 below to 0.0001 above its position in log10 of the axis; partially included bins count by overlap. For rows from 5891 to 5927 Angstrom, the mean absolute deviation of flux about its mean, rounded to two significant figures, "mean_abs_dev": 0.68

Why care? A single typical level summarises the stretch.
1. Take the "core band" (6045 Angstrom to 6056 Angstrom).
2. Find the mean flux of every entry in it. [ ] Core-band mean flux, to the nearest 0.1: 5.6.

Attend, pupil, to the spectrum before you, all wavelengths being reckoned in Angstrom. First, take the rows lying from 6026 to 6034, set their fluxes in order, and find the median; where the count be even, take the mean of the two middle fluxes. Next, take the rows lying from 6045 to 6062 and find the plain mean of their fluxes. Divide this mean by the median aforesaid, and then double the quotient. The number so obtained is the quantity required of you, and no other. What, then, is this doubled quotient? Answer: 1.98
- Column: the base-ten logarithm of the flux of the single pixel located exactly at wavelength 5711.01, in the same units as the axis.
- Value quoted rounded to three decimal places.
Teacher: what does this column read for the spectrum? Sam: 0.674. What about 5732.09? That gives 0.732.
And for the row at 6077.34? 0.780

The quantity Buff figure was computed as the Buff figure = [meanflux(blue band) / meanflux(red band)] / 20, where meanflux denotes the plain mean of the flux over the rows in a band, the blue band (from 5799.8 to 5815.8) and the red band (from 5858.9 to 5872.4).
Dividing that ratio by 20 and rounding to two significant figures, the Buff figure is 0.051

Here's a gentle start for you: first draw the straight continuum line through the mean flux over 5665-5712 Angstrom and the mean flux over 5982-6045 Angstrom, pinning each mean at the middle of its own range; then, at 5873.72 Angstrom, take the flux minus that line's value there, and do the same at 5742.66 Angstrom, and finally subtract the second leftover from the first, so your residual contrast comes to -0.45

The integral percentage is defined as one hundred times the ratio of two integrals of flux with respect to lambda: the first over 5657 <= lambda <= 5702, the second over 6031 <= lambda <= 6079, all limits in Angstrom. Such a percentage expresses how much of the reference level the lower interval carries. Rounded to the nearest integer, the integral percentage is 85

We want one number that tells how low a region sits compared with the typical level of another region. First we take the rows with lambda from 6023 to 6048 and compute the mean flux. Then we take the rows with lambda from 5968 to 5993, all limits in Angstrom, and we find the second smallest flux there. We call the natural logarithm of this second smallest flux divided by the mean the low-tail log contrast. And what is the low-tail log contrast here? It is -0.07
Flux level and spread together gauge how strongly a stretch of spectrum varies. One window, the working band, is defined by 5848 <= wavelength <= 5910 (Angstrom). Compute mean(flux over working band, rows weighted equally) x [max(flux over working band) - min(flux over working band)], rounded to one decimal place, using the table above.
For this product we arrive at 11.7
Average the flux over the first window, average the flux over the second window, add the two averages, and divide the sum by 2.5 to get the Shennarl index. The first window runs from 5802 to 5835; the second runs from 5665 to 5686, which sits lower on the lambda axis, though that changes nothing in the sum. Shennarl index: 4.30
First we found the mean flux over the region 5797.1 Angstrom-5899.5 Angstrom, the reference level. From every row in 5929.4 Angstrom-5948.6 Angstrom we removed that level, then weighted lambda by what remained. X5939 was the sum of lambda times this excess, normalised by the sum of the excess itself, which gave 5938.8 Angstrom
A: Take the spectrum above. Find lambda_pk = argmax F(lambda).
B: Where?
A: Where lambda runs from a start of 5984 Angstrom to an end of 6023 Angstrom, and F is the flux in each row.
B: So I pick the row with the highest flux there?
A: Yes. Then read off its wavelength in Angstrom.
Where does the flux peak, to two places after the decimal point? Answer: 6016.08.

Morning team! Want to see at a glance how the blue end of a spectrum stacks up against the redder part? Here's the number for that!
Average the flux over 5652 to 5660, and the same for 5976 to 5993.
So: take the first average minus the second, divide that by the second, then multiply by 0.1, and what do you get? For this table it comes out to -0.0077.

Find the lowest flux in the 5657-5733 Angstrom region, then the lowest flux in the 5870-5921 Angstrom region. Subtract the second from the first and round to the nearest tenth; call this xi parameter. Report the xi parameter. 1.9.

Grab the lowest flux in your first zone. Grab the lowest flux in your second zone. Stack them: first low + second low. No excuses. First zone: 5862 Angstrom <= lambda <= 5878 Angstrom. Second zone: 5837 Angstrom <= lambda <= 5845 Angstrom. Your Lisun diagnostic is 10.6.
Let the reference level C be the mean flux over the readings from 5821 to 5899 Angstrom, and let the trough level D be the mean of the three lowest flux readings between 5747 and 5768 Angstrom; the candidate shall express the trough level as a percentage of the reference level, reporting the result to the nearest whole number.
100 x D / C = 111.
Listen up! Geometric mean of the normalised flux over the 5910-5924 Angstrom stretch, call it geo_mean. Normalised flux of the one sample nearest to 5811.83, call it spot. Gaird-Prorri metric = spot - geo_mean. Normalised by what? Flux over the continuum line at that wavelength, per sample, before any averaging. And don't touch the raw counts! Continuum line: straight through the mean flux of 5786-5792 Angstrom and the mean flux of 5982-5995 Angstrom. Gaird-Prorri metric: -0.010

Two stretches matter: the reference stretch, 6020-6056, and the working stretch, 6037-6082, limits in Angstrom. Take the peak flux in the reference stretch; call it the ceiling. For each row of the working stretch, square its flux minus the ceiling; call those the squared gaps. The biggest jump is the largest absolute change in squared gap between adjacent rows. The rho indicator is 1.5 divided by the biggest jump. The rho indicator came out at 22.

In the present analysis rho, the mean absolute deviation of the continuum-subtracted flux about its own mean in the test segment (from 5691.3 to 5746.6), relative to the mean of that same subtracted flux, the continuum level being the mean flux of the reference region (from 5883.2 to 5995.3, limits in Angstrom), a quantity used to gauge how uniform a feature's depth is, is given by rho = 0.7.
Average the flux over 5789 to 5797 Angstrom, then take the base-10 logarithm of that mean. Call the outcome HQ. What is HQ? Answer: 0.727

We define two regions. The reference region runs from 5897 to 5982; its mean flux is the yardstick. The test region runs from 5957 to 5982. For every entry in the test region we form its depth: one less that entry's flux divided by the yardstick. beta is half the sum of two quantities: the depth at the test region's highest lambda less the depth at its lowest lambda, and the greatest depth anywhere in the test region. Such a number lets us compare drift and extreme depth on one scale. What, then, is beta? -0.009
